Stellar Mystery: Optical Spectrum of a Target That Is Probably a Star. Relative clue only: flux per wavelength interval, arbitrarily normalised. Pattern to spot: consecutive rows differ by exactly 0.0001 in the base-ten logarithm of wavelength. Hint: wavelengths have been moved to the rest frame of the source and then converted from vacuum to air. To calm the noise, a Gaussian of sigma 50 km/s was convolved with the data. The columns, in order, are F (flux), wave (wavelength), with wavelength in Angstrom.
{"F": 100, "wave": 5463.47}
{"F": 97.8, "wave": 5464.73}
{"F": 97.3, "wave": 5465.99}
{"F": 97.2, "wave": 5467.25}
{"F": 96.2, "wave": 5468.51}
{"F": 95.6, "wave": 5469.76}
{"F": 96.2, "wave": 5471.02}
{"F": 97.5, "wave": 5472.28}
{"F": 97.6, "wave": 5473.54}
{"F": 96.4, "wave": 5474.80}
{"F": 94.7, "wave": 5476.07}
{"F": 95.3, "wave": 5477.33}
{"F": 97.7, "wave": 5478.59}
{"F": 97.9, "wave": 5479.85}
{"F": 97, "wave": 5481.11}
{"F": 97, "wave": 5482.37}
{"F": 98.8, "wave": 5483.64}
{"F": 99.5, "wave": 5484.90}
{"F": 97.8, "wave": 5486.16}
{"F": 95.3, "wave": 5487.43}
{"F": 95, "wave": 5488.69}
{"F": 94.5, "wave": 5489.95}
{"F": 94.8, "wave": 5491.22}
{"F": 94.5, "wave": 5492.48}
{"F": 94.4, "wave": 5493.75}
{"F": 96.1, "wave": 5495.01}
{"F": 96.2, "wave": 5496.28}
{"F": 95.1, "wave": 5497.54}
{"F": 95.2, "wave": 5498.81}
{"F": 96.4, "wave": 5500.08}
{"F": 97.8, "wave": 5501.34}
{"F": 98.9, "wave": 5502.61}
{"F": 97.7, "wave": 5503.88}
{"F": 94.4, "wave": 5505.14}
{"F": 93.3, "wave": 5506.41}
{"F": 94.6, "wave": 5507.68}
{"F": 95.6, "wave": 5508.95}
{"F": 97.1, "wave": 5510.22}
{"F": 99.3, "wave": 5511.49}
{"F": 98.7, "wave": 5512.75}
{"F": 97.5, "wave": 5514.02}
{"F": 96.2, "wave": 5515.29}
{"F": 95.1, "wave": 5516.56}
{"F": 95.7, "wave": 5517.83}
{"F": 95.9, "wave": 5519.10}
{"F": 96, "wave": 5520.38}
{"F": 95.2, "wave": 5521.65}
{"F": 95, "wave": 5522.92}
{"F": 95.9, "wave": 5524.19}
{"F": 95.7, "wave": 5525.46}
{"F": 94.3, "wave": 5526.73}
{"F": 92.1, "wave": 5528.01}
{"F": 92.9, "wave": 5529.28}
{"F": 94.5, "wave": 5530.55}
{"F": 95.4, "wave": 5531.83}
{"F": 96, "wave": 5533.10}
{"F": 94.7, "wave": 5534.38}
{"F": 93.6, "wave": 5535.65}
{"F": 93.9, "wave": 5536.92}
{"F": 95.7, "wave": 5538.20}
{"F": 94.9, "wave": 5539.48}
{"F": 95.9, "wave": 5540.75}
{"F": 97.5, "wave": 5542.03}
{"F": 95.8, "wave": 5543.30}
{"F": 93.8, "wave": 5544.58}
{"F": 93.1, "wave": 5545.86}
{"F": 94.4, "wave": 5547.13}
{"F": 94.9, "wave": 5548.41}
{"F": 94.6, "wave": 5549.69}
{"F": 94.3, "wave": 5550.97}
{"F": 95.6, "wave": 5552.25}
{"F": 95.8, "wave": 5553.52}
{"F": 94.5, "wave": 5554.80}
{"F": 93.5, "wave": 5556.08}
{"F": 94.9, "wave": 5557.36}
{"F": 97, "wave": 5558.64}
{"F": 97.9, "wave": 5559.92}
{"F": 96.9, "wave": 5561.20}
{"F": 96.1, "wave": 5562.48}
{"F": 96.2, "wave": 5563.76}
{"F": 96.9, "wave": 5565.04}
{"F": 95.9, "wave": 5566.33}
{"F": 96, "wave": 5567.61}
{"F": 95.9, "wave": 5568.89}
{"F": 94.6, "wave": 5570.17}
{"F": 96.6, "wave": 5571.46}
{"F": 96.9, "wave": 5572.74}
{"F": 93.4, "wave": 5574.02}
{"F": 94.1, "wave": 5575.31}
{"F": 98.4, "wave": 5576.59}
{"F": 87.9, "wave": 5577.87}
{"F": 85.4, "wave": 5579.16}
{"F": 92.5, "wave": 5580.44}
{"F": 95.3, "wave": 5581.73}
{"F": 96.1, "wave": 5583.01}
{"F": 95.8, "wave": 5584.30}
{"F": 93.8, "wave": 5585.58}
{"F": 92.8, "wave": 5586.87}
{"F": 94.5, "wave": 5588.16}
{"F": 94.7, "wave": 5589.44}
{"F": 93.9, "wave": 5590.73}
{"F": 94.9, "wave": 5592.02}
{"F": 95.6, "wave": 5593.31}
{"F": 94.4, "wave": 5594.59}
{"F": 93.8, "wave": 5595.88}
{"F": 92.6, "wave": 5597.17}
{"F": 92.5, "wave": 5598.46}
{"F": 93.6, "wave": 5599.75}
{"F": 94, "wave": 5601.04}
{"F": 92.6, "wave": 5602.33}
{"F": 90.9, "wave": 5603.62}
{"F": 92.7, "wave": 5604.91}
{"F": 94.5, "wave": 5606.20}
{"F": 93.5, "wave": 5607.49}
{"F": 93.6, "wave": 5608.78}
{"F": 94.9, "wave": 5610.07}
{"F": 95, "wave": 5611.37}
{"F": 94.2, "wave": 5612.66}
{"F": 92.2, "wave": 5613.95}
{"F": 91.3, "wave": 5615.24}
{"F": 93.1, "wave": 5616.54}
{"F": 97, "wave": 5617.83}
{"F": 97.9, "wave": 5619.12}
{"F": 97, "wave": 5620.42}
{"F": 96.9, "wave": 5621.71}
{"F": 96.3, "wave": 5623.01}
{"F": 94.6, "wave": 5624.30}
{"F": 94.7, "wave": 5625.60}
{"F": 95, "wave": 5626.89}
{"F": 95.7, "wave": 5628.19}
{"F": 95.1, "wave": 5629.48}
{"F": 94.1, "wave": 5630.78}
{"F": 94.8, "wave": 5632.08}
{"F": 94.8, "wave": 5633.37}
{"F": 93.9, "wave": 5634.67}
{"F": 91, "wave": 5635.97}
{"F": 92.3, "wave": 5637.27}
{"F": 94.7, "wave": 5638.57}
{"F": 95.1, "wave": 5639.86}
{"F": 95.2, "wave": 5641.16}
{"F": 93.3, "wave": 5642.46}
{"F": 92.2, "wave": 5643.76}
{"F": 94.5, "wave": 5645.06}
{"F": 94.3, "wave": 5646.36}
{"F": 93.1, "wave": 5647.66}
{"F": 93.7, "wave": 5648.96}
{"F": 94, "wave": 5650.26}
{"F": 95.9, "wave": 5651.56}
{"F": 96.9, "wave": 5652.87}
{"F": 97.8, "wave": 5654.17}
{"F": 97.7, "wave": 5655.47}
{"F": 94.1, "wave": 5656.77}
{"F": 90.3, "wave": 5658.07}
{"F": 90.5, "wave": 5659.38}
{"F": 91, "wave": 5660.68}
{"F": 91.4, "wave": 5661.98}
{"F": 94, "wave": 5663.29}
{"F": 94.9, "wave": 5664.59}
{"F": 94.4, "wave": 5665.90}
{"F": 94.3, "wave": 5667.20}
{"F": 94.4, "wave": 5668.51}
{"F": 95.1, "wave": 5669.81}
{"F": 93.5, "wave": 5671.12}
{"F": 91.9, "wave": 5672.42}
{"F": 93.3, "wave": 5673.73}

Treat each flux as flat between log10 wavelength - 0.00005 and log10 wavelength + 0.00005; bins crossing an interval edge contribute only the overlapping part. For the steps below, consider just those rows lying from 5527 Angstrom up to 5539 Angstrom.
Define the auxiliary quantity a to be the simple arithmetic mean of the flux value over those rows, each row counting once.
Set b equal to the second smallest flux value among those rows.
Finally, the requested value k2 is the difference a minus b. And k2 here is 1.4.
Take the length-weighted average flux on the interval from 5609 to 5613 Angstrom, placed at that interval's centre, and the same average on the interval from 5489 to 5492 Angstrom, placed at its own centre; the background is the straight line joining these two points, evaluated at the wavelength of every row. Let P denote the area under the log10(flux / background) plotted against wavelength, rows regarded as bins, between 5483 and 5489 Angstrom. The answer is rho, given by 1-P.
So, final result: 0.93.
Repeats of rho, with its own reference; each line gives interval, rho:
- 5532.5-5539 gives 1.00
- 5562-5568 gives 0.96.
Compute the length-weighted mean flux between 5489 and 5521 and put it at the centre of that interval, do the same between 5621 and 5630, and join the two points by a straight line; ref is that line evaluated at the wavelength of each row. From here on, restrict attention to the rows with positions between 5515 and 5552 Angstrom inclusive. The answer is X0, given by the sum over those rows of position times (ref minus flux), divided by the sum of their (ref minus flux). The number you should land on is 5535.5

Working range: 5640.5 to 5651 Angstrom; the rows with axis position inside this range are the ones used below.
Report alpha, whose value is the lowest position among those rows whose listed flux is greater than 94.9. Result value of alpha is 5641.16 Angstrom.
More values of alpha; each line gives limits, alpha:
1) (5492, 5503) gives 5495.01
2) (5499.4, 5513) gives 5500.08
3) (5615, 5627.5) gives 5617.83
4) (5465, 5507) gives 5465.99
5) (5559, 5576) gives 5559.92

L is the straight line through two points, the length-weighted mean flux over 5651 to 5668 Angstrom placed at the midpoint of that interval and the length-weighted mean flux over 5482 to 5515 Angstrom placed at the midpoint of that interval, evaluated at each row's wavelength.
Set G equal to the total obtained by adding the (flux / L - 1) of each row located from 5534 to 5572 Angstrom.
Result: -0.06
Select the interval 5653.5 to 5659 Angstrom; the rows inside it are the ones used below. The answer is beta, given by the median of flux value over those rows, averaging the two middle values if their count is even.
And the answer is 95.9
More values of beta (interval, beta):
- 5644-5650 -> 94.0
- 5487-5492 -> 94.9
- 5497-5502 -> 95.8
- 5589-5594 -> 94.8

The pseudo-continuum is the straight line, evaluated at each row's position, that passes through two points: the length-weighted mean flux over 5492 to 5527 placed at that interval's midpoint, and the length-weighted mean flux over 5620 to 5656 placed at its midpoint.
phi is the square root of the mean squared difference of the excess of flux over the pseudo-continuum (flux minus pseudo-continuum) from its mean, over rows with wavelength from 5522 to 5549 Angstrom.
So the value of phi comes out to 1.2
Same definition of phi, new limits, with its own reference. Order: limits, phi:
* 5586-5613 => 1.1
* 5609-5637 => 1.8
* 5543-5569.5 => 1.3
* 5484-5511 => 1.6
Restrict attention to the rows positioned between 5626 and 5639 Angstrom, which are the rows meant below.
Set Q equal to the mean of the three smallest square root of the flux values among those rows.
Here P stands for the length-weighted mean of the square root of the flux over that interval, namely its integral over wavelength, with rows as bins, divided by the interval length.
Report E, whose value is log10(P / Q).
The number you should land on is 0.0040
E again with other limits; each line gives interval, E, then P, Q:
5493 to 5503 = 0.0028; 9.80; 9.74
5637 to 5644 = 0.0034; 9.70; 9.62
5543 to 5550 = 0.0011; 9.71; 9.68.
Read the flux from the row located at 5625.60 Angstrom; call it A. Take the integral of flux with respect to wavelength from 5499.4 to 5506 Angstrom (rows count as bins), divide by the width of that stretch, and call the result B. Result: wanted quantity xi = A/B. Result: 0.98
